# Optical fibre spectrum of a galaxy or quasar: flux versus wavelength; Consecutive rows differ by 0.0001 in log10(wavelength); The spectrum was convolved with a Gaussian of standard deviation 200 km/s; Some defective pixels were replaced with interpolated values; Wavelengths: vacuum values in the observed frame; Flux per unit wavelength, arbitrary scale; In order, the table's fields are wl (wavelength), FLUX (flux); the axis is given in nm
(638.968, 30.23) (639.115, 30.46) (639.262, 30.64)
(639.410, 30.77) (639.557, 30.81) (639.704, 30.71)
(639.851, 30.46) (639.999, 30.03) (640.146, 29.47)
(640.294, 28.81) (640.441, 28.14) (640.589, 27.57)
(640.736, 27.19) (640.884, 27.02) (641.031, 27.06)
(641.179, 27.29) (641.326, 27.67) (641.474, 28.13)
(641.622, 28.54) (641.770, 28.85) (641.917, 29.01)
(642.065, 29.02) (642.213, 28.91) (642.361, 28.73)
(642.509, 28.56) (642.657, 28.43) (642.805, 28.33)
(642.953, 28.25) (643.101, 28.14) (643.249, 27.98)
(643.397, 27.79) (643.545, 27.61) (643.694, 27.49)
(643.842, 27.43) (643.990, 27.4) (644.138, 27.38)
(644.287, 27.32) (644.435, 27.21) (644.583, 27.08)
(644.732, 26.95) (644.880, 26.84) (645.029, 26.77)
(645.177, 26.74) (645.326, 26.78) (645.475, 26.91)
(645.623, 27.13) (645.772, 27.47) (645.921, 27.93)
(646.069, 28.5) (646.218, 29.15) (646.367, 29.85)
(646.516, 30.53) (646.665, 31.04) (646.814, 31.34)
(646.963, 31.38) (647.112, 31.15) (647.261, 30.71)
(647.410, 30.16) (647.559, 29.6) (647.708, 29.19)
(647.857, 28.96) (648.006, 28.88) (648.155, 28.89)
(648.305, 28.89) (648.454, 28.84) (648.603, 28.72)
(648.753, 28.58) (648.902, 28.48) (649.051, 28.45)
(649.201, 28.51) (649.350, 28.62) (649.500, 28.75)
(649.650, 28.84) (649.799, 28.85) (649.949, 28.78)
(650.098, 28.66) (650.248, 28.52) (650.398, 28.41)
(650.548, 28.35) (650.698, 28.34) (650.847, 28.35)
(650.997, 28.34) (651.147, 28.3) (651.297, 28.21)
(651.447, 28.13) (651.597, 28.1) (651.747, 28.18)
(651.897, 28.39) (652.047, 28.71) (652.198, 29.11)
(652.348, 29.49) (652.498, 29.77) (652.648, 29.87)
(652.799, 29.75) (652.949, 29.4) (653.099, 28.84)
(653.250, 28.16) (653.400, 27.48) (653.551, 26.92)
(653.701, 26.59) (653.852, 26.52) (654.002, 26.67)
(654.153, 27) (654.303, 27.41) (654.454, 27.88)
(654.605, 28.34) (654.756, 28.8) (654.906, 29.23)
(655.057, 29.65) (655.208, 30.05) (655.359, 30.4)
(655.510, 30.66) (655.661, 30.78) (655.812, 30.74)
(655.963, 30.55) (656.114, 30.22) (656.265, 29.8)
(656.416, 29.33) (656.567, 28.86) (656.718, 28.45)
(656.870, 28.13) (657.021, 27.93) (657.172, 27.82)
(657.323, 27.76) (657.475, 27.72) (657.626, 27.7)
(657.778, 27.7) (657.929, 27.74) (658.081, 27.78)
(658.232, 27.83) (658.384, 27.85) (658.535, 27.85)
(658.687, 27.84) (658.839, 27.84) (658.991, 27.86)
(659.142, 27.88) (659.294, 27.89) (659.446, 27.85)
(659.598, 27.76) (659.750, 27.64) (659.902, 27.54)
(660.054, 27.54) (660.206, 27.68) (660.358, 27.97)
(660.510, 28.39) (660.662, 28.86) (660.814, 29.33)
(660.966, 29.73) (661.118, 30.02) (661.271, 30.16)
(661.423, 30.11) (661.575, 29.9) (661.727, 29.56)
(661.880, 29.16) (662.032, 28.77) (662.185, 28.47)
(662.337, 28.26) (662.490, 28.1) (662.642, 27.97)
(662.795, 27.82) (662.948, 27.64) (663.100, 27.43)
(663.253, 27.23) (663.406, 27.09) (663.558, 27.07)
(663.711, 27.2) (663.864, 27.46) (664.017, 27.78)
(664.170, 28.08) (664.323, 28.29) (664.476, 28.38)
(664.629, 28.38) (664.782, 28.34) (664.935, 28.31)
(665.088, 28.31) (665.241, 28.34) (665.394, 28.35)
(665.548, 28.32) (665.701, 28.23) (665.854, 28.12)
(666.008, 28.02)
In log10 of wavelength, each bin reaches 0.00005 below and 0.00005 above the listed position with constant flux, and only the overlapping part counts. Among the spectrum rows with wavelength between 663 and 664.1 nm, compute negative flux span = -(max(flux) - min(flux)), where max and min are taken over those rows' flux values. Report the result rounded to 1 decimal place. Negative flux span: -0.7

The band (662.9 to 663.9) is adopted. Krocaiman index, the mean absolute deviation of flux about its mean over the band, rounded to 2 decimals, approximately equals 0.18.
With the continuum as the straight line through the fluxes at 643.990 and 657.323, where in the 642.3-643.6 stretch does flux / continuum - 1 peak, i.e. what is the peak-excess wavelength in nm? 642.361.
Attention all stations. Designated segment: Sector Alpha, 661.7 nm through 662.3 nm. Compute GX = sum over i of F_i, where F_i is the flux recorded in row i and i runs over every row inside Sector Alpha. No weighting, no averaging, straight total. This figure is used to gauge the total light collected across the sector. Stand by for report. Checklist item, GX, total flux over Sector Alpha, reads 116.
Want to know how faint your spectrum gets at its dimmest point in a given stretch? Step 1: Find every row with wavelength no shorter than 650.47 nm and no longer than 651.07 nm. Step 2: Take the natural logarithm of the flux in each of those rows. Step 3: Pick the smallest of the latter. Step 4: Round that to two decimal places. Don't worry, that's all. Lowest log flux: 3.34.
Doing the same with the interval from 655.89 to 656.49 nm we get 3.38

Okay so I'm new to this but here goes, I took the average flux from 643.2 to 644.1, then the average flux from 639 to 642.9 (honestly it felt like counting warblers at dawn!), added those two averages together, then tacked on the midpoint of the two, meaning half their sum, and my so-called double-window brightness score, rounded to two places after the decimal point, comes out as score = 84.73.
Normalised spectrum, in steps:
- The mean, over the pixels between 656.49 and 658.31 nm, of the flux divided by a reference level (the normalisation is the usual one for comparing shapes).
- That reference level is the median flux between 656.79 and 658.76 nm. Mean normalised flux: 1.00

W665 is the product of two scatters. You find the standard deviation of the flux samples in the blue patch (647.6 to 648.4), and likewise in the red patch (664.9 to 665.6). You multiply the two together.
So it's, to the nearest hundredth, 0.00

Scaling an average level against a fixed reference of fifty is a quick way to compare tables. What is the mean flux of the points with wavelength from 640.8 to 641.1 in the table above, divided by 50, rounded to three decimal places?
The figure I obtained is 0.541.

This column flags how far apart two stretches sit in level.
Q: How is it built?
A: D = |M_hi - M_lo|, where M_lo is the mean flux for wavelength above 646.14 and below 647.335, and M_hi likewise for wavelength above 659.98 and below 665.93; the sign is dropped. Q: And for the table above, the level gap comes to 2.3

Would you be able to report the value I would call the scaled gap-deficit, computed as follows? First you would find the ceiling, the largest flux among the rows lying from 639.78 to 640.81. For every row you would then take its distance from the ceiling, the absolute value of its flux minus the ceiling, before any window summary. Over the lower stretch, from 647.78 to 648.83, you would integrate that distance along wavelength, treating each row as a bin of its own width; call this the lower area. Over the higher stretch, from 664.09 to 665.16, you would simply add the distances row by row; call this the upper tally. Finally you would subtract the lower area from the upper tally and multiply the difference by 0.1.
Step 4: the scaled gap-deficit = 1.3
